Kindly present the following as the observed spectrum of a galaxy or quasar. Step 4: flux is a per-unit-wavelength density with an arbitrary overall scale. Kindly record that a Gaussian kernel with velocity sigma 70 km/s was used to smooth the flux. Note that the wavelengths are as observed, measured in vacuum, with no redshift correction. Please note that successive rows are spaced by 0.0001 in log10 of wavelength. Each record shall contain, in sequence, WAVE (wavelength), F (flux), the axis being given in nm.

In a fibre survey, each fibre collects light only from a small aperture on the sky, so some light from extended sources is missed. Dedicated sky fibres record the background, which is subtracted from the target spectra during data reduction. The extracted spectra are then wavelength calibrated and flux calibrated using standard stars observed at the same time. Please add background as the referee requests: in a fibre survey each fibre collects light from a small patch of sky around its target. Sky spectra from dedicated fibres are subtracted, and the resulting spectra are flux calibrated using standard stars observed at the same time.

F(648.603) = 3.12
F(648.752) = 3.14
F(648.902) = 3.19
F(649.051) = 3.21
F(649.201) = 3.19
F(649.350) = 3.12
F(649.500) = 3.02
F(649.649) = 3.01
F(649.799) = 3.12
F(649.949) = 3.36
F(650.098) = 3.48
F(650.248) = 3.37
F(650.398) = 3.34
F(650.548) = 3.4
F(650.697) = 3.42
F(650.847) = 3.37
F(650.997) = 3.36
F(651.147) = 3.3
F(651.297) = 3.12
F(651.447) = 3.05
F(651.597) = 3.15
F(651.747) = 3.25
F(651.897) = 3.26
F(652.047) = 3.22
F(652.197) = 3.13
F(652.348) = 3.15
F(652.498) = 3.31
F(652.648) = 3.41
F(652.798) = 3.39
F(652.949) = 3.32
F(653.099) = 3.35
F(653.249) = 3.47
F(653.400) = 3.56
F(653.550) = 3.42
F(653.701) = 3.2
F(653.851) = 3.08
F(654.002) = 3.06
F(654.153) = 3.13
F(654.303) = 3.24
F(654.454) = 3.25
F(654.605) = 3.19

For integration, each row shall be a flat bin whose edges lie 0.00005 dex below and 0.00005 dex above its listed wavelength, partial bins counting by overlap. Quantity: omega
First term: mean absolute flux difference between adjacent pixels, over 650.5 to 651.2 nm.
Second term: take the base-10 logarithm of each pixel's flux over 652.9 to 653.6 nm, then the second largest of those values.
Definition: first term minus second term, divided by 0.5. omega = -1.01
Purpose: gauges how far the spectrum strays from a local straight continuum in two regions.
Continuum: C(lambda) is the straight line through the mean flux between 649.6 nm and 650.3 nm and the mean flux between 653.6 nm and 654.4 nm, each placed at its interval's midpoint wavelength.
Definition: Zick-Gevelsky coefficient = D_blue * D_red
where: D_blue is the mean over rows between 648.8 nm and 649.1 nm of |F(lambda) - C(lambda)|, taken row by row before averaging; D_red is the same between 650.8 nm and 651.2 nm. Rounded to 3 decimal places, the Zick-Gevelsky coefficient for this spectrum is 0.011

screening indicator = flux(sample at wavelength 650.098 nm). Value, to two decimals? 3.48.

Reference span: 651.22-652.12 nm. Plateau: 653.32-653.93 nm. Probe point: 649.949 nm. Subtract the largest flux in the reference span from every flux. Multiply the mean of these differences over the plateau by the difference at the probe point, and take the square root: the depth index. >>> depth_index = 0.074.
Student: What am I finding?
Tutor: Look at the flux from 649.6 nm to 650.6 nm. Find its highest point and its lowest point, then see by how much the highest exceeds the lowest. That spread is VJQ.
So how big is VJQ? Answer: 0.47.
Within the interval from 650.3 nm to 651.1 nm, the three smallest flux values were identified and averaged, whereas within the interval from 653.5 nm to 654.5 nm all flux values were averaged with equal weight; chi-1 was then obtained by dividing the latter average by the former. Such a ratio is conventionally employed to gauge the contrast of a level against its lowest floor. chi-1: 0.95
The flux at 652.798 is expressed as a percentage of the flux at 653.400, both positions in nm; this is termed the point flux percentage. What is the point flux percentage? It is 95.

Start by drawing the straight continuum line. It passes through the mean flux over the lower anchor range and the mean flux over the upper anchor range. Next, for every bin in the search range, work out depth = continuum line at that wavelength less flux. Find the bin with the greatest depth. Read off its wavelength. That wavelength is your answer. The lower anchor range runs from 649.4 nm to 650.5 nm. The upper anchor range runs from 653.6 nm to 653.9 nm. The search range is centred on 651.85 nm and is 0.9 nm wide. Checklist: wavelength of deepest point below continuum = 651.447 nm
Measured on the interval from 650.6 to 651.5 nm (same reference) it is 651.447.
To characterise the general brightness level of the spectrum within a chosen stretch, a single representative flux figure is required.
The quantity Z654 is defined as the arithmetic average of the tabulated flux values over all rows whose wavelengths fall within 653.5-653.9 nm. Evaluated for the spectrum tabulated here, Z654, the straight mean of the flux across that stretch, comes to 3.23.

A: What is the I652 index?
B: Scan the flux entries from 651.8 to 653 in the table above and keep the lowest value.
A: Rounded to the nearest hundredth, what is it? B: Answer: 3.13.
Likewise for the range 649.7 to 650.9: 3.12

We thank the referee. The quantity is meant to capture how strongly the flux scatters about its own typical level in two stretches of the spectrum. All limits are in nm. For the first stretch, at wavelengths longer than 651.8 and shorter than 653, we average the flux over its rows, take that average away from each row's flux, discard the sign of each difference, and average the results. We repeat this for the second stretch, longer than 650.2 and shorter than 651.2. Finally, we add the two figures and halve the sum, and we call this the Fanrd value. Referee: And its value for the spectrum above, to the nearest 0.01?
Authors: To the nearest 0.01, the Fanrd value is 0.06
